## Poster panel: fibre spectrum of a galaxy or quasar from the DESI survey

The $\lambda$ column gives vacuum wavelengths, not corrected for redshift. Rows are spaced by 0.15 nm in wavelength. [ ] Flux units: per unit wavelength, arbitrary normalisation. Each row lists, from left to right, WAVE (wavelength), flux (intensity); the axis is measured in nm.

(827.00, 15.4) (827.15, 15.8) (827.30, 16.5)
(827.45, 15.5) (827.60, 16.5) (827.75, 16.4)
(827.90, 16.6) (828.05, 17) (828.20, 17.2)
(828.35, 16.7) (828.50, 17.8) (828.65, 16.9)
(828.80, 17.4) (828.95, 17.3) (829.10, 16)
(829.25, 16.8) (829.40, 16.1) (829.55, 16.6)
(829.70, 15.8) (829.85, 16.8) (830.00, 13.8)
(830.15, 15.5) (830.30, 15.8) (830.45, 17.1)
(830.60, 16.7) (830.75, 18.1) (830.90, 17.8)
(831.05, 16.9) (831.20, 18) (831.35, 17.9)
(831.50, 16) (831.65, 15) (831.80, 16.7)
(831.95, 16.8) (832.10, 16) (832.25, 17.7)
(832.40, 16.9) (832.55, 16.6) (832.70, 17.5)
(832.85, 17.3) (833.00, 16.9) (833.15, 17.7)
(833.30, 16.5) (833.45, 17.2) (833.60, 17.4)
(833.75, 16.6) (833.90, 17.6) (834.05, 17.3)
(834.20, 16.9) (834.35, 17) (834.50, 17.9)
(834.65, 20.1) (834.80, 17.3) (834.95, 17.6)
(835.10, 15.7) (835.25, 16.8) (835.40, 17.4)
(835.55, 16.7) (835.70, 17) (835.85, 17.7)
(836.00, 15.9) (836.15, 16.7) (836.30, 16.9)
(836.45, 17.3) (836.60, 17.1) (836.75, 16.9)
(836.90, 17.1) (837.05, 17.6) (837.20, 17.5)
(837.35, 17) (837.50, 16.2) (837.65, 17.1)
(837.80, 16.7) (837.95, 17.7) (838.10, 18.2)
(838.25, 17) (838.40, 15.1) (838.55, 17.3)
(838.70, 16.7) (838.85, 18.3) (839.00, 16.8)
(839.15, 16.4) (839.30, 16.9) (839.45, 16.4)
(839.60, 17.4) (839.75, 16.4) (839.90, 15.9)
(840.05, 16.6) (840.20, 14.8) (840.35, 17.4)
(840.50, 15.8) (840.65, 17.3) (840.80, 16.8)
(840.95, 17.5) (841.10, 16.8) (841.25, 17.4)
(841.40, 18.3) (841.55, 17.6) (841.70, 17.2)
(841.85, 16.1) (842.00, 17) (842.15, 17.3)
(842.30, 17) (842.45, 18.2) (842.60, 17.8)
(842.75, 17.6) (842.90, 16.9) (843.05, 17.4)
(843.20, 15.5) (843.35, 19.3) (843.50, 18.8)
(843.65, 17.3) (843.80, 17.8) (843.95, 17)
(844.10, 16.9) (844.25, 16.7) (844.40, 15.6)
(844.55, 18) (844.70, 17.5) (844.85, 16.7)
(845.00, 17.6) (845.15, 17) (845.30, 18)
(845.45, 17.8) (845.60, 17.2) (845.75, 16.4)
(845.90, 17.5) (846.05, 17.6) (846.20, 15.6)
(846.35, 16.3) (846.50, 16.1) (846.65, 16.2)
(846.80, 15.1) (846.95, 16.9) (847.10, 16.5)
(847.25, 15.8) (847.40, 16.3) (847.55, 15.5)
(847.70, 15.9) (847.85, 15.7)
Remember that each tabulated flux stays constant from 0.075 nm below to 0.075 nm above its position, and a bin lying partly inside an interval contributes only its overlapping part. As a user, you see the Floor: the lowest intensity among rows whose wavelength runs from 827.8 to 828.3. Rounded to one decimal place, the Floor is 16.6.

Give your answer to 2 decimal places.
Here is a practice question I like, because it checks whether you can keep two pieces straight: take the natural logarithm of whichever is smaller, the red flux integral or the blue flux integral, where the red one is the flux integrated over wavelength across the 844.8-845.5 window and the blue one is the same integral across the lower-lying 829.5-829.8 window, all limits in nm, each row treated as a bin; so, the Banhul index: 1.58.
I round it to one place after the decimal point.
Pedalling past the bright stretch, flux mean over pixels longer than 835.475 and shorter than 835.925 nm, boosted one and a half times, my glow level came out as 25.7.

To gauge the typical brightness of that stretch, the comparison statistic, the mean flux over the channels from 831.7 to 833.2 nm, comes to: 17.0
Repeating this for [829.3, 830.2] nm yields 15.8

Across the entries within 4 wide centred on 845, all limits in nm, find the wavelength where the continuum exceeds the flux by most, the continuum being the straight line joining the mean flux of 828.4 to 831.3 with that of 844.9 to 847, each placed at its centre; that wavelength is 846.80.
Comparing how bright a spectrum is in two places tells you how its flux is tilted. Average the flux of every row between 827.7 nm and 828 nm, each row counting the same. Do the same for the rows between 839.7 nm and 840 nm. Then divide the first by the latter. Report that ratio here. 1.02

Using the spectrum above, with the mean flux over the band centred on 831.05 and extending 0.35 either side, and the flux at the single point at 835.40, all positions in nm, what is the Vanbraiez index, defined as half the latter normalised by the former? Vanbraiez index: 0.49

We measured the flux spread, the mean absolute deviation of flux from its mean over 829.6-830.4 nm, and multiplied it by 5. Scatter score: 3.6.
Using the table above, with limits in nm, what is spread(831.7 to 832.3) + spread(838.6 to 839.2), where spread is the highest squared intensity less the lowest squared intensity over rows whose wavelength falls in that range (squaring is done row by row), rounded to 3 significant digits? 123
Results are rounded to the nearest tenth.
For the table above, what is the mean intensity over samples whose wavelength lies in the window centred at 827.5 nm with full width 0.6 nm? 16.2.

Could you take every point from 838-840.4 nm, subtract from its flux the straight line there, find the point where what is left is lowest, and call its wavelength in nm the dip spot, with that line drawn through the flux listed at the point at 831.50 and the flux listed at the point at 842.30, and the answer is 840.20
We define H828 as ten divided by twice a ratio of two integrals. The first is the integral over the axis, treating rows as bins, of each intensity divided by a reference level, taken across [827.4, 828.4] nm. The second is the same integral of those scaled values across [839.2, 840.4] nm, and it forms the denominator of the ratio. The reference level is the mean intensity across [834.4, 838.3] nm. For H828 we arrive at 6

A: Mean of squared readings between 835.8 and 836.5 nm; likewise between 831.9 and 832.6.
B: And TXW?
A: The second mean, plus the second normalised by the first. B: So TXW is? 284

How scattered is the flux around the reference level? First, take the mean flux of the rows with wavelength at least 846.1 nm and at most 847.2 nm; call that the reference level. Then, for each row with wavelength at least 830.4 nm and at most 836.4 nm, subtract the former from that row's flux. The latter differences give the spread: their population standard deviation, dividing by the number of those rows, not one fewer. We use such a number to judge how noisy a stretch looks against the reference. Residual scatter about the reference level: 0.82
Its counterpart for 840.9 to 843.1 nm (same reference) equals 0.54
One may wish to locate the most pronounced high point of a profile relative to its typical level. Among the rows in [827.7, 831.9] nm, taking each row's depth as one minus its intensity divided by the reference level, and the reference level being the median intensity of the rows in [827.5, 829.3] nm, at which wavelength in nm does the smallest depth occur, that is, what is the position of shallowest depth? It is 830.75 nm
